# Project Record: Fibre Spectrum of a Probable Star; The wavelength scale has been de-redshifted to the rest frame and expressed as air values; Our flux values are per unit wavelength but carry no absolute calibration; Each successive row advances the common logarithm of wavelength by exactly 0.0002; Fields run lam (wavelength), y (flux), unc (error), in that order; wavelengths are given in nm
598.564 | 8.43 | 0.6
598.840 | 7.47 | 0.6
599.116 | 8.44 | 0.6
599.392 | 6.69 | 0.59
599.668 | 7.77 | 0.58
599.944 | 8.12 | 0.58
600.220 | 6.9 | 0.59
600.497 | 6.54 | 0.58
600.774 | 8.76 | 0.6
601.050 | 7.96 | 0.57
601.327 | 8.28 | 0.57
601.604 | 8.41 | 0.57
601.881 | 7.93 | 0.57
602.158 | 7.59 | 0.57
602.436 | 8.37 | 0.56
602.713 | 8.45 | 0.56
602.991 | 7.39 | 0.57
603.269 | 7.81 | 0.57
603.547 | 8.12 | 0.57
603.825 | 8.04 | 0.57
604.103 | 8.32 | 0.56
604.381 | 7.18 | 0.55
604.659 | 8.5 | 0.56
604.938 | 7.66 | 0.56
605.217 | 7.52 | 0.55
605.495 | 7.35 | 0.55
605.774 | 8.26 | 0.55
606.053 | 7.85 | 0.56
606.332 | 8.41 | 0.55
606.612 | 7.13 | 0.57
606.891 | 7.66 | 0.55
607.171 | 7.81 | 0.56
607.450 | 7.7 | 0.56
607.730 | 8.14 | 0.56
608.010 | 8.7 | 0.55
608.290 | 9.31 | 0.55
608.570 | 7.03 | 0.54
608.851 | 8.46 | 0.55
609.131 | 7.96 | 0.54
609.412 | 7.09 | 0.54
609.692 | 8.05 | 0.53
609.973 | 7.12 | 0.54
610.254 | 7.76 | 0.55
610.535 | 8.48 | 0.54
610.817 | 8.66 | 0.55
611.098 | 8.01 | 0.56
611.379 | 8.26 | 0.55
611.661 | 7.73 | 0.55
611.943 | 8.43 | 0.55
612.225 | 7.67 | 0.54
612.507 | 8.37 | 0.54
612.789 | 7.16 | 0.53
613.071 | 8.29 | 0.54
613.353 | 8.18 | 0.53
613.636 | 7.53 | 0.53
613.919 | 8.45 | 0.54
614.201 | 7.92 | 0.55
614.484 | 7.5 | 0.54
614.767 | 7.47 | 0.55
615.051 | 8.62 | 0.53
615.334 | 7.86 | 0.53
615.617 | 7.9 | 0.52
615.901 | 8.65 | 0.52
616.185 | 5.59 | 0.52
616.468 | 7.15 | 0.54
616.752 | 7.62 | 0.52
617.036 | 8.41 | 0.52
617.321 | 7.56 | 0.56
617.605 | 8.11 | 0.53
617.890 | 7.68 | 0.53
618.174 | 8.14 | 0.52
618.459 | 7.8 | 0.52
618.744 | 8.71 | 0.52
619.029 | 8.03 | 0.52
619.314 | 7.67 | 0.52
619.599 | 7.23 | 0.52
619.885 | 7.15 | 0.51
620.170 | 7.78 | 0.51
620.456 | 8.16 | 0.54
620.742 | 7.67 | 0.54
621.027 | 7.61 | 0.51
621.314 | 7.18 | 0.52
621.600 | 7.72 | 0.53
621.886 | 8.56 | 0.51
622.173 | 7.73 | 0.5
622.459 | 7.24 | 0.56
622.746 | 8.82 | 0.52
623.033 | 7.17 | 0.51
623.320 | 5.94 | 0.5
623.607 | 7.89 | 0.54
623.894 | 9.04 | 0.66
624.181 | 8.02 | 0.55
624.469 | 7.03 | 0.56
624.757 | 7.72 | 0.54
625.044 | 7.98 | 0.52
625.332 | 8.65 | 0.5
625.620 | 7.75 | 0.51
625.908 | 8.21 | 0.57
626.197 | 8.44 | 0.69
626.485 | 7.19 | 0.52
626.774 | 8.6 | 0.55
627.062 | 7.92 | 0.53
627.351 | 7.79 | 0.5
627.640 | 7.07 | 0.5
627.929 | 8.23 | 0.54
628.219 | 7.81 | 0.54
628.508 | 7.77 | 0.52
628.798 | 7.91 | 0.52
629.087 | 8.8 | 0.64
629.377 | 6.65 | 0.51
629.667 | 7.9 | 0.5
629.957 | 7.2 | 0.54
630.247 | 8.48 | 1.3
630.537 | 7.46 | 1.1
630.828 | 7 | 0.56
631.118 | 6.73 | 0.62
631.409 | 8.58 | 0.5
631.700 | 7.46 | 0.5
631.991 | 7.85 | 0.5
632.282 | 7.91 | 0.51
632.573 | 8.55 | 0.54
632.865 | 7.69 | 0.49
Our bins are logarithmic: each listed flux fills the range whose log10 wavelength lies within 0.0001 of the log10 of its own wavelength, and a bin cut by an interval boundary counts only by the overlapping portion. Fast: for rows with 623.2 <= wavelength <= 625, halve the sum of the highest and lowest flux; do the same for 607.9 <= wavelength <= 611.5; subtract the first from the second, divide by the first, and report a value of 0.09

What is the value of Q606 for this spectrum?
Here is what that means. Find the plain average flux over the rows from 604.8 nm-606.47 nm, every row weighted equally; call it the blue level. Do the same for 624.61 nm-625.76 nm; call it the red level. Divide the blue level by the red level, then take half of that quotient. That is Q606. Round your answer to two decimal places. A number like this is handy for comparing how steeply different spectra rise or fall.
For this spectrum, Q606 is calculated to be 0.49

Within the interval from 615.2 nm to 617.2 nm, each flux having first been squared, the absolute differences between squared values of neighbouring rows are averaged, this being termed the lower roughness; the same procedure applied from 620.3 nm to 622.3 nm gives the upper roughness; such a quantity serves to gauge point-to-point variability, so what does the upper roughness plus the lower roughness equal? 24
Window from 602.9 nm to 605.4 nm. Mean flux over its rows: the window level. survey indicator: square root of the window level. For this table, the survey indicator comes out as 2.80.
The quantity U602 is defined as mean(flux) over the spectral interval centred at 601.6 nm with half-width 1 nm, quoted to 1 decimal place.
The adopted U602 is 8.2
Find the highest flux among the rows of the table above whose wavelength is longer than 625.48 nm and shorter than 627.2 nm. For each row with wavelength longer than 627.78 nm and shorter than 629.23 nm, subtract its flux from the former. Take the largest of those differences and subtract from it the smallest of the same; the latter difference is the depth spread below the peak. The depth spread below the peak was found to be 1.03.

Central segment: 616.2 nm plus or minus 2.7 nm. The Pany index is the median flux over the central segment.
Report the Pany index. 7.86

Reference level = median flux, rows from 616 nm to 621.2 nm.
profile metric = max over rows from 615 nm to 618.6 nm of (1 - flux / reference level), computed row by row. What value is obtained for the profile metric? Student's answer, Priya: 0.27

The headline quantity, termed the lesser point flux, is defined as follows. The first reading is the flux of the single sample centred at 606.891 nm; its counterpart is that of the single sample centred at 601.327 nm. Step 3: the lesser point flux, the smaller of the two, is 7.66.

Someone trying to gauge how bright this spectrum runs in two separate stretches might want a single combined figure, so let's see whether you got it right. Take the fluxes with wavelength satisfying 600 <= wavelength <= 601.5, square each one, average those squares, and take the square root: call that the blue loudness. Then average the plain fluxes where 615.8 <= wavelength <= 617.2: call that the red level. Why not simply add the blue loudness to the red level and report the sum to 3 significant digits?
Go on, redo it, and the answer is 15.2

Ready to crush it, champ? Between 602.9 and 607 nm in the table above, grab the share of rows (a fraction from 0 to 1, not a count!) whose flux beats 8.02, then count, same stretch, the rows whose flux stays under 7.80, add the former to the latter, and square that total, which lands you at 55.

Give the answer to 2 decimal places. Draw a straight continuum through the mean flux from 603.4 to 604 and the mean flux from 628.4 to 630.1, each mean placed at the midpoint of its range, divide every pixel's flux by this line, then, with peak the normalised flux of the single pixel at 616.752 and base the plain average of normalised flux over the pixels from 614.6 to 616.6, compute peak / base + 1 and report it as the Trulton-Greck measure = 2.00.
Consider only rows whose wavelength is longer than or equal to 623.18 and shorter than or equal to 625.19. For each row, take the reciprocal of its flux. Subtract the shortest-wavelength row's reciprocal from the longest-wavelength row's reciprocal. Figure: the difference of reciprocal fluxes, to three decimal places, -0.043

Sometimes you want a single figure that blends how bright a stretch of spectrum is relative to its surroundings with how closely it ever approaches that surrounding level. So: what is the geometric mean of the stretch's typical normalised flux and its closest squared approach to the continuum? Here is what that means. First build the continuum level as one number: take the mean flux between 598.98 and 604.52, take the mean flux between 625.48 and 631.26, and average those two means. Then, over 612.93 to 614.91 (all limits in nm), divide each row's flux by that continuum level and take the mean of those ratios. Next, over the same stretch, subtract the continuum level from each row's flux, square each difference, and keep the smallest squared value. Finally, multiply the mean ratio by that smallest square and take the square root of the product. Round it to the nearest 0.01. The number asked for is 0.12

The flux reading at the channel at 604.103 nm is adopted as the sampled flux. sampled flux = 8.32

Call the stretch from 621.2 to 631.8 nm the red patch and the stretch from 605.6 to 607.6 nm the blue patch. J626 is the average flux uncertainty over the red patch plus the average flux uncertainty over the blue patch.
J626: 1.13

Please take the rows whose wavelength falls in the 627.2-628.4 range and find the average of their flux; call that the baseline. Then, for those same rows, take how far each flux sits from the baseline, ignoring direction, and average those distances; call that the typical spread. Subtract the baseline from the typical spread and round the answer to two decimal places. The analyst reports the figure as -7.40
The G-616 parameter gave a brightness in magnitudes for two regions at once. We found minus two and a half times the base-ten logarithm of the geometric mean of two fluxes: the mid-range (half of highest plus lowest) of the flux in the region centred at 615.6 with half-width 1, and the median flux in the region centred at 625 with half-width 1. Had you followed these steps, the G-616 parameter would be -2.19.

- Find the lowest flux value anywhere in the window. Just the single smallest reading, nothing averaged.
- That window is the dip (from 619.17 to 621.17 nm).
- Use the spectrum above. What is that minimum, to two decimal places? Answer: 7.15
